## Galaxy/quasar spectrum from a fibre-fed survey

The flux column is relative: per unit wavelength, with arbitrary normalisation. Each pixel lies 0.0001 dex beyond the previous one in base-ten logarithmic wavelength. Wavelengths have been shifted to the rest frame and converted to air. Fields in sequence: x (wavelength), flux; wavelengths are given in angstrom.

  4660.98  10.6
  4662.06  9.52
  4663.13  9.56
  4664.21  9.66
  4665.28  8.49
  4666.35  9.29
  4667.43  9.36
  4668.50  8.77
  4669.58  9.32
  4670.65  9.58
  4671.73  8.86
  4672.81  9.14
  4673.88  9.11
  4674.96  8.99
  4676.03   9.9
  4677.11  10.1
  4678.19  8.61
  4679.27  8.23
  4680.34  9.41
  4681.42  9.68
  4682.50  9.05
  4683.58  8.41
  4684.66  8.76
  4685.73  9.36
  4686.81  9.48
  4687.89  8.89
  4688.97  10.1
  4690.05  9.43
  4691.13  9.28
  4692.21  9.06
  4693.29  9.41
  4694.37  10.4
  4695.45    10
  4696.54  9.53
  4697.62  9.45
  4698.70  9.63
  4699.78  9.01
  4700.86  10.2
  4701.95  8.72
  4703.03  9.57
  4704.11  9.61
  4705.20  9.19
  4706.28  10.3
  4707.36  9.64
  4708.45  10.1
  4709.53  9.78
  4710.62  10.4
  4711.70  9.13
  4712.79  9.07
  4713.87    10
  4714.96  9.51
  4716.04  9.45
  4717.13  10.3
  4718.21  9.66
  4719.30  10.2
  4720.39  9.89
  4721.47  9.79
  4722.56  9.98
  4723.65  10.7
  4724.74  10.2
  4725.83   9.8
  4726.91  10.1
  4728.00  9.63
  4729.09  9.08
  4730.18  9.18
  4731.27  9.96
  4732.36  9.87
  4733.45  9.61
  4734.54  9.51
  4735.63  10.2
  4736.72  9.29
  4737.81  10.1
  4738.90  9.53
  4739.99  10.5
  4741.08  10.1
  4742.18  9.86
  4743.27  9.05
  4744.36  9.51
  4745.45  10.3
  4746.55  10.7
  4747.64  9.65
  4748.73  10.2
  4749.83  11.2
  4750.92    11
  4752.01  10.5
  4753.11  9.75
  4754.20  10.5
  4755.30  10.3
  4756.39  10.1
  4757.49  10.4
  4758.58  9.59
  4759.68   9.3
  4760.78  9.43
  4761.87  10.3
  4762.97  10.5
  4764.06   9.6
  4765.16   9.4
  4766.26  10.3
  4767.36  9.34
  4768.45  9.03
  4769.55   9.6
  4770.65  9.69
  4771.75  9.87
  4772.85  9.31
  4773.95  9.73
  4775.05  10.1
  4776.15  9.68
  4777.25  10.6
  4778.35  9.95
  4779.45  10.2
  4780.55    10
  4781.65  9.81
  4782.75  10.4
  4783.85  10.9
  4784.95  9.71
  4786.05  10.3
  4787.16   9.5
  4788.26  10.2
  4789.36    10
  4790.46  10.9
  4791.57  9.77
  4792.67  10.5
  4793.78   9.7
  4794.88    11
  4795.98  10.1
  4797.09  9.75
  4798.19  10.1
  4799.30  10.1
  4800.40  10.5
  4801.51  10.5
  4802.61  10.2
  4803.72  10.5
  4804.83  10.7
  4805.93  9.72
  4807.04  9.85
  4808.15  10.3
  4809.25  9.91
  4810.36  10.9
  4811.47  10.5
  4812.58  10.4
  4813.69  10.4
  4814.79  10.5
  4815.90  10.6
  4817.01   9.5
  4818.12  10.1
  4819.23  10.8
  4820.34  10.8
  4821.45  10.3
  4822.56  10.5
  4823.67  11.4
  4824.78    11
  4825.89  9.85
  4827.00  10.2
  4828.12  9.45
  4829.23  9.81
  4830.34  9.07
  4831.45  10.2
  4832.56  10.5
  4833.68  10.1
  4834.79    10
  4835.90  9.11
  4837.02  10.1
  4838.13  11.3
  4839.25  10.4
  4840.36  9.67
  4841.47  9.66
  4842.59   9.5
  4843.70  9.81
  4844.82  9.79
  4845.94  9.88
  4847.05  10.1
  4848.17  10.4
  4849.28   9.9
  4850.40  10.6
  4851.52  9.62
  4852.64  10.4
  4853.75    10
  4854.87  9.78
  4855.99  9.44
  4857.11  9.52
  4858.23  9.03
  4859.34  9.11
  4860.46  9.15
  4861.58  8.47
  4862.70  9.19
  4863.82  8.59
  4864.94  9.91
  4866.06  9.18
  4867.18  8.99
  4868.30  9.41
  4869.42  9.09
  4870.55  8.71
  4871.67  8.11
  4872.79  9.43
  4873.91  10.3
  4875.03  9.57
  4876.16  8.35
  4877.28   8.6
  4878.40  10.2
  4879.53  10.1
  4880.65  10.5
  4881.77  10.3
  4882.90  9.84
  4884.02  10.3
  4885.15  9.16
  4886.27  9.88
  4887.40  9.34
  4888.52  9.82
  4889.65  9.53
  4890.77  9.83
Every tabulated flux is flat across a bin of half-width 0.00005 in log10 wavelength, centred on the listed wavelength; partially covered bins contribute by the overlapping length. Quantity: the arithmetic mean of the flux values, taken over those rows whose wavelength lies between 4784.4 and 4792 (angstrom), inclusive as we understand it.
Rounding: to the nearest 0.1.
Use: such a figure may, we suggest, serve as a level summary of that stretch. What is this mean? 10.1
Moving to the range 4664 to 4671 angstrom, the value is 9.2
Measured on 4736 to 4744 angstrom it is 9.8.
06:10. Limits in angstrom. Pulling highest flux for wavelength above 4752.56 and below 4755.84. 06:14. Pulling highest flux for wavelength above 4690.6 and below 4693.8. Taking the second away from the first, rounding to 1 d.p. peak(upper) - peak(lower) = 1.1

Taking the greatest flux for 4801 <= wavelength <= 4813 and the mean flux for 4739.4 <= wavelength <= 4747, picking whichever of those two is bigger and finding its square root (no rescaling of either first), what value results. 3.30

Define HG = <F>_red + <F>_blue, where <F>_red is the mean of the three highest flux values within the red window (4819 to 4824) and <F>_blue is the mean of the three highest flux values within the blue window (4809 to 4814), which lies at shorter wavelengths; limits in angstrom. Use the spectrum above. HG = 21.6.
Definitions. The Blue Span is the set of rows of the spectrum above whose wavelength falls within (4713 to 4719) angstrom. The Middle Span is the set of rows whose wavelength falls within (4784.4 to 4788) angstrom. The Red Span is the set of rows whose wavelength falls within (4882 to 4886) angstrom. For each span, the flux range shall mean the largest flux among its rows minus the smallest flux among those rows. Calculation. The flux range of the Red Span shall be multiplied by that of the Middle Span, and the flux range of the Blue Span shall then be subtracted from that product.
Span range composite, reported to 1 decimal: 0.1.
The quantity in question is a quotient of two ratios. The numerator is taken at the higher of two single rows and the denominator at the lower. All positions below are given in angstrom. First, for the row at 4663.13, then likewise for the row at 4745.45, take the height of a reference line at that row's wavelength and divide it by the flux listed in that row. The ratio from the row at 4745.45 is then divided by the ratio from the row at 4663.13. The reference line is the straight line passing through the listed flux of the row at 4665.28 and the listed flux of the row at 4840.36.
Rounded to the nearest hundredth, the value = 0.99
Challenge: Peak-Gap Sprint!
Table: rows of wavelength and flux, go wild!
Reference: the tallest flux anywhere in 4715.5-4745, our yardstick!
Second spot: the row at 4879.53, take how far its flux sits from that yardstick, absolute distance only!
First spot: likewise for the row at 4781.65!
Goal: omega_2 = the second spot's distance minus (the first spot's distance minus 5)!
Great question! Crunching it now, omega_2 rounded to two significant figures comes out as 4.7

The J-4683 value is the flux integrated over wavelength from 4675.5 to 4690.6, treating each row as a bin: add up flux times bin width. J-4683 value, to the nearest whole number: 140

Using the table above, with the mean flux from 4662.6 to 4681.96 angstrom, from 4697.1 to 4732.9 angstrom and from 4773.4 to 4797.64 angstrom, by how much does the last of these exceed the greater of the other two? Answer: 0.4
